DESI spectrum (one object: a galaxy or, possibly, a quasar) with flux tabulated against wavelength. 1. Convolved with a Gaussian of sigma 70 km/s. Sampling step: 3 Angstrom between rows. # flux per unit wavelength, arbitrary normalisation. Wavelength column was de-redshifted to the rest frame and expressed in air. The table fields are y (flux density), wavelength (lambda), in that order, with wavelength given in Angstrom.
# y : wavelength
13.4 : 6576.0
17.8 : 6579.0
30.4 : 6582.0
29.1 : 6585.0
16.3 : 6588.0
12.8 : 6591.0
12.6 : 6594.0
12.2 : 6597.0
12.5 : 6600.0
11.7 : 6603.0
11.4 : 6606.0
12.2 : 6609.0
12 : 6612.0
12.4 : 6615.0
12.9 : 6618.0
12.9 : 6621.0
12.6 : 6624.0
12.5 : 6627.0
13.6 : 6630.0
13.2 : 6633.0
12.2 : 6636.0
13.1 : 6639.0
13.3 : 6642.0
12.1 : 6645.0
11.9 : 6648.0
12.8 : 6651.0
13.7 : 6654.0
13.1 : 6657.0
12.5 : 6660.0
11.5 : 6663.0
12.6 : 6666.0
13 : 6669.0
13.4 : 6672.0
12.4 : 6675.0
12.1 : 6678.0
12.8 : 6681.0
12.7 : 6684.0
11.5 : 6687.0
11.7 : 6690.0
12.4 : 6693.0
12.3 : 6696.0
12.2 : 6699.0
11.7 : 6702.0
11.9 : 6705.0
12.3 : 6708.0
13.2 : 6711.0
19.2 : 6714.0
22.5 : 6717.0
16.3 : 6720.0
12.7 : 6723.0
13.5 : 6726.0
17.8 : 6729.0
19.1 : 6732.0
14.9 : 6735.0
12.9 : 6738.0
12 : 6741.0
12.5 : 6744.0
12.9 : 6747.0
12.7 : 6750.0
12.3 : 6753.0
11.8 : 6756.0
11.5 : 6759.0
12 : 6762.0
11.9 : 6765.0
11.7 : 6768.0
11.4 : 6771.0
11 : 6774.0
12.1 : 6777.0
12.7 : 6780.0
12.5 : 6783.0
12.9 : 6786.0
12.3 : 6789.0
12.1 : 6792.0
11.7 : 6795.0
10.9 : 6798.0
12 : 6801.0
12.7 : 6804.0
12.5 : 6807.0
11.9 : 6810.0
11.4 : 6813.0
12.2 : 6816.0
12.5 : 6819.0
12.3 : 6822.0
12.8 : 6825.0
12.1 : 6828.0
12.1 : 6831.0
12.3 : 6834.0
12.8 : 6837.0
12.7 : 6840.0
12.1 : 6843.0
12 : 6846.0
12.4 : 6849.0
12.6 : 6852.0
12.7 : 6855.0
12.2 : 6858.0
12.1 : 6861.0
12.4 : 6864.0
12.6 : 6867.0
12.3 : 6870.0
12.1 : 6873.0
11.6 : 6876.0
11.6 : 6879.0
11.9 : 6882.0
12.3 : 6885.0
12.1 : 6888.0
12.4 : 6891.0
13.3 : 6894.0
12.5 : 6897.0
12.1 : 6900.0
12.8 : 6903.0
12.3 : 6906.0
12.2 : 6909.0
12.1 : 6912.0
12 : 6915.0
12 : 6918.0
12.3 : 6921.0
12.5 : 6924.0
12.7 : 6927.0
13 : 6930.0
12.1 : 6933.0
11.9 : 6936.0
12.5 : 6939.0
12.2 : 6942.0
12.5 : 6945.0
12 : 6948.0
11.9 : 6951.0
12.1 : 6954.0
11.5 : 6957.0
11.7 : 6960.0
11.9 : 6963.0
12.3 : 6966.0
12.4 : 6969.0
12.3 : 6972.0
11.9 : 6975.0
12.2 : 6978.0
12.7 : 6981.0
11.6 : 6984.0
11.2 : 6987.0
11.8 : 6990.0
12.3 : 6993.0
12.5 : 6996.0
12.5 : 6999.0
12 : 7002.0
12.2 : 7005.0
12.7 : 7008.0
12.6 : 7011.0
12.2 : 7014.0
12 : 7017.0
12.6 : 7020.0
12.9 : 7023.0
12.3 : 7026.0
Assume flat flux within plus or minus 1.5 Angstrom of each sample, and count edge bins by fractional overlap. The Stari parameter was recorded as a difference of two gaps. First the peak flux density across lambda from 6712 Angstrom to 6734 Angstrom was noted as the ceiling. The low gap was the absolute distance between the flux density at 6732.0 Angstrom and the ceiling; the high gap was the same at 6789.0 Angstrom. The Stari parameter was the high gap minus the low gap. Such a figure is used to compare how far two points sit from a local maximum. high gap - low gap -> 6.8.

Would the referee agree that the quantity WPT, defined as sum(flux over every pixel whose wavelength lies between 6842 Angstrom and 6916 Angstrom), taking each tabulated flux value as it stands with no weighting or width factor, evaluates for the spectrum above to 307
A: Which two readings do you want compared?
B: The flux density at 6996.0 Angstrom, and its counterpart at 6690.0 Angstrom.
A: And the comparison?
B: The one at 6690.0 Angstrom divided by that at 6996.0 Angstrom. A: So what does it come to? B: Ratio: 0.94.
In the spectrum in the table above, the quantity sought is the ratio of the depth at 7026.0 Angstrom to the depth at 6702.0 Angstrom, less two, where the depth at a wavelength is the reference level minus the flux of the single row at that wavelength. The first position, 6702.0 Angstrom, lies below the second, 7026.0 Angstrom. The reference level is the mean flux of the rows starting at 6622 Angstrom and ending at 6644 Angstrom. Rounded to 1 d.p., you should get -1.5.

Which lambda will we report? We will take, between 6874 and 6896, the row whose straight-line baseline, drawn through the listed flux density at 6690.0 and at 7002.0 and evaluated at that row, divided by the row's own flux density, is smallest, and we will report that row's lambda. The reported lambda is 6894.0 Angstrom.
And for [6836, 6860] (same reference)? 6837.0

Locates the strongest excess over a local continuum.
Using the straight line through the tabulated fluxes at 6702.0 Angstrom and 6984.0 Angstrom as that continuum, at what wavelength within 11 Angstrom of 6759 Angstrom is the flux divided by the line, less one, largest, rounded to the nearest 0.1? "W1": 6750.0 Angstrom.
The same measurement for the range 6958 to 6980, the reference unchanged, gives 6969.0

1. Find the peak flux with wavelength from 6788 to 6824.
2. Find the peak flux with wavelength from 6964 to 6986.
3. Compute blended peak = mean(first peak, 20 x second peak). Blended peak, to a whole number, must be 133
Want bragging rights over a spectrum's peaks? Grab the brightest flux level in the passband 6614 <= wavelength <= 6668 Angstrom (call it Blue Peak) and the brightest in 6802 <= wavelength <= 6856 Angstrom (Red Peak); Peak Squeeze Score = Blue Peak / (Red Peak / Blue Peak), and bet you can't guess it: 14.7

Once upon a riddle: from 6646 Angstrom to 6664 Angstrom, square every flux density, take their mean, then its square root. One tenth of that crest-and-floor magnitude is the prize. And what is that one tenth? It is 1.26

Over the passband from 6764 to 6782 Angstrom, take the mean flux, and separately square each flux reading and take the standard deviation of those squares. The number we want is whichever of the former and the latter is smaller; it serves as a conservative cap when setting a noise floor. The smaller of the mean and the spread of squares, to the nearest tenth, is 11.8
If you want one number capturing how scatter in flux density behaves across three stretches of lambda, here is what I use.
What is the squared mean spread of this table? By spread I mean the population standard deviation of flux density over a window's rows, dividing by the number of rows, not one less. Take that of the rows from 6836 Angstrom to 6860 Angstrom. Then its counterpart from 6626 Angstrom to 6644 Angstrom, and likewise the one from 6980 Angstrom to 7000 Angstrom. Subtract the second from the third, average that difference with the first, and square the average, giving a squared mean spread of 0.03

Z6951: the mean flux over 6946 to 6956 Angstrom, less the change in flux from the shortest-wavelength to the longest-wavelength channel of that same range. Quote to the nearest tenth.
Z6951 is 11.9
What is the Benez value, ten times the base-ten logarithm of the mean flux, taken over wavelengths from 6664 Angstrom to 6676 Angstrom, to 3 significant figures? 11.1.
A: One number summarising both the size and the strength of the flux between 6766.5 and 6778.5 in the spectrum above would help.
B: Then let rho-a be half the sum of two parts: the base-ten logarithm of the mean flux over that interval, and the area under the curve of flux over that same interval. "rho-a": 70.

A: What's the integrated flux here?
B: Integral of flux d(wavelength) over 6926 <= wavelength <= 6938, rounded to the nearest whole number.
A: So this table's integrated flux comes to 149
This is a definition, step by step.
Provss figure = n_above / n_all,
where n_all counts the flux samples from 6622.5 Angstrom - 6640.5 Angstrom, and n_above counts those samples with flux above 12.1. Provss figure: 1.0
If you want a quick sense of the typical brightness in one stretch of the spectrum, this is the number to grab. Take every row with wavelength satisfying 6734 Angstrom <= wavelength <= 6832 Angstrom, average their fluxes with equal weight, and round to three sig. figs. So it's 12.2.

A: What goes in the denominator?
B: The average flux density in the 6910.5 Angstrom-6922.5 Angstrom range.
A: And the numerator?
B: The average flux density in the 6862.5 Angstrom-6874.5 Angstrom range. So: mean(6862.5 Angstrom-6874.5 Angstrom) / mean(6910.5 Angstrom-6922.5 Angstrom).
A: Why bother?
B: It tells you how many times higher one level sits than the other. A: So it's 1.02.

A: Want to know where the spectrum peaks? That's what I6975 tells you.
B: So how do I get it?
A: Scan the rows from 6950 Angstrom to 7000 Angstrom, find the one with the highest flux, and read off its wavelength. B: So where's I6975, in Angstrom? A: 6981.0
